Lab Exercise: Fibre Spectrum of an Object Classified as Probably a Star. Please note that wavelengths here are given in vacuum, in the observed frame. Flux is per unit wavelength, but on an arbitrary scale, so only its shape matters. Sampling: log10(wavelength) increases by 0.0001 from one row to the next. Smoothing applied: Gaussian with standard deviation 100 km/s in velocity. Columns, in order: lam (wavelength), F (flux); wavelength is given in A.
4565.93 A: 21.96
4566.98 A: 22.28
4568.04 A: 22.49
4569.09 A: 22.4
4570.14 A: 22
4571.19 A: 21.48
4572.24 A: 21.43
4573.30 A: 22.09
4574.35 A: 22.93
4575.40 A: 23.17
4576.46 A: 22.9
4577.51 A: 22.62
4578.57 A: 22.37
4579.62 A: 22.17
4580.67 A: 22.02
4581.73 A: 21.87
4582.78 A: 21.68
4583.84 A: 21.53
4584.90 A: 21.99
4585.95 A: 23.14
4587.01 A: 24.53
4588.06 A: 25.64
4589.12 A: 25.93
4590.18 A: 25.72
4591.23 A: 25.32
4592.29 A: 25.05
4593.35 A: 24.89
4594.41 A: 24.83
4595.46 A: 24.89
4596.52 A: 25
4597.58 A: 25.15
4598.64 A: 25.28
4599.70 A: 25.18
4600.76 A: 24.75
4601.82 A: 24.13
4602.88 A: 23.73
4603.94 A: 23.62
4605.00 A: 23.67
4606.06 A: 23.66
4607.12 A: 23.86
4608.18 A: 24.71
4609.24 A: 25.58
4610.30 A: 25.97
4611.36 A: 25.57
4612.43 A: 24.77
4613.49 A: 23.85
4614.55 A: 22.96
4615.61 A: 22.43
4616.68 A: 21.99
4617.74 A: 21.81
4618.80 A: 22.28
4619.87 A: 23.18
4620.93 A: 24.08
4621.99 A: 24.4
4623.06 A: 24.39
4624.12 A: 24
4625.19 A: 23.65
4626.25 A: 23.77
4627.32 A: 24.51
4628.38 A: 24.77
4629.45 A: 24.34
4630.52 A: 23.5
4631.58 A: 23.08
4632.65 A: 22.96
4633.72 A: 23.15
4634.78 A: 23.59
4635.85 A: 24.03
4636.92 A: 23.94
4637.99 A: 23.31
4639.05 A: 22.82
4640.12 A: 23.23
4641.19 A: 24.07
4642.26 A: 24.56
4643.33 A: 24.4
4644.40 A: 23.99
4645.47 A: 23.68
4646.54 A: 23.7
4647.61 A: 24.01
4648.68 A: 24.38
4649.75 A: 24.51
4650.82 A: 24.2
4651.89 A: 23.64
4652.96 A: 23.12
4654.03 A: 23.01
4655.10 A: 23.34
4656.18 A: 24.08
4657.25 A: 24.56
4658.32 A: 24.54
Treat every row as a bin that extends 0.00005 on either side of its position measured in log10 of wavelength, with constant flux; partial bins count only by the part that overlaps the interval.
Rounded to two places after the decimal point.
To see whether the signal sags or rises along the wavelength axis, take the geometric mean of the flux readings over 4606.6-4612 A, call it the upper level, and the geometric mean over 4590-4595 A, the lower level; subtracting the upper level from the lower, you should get 0.03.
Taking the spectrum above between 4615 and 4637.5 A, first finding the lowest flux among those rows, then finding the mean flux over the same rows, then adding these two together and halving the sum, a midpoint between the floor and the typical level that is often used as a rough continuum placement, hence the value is 22.66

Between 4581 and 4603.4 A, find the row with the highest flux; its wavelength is 4589.12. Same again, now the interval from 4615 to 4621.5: 4620.93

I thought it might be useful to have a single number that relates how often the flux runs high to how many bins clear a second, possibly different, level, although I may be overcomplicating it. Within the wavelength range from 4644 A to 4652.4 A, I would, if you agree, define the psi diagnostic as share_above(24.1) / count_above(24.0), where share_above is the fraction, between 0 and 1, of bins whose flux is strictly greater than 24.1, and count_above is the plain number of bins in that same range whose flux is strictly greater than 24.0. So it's 0.09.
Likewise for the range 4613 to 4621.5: 0.00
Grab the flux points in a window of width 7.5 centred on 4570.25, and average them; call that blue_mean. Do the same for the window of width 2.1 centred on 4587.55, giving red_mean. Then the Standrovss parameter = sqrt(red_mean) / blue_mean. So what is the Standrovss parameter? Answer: 0.227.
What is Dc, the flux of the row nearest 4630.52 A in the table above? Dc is 23.5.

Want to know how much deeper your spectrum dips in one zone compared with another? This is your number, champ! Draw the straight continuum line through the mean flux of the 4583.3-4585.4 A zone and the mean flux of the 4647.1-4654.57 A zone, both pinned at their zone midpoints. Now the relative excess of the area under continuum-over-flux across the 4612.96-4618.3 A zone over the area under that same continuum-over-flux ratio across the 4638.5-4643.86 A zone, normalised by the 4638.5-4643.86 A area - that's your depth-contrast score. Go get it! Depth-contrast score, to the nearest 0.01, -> 0.01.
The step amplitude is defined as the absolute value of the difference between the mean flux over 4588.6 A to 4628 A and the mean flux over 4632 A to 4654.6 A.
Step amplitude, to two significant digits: 0.56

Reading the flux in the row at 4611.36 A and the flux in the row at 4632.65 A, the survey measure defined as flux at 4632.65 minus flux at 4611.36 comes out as -2.6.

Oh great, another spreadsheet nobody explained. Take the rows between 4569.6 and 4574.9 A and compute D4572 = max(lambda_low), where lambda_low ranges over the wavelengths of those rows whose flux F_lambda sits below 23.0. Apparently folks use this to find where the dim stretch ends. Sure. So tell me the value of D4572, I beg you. 4574.35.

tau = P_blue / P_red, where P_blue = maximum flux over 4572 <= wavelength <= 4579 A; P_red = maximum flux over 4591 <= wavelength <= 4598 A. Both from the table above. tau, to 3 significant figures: 0.915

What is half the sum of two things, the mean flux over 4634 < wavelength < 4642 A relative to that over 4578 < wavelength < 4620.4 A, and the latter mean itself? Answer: 12.45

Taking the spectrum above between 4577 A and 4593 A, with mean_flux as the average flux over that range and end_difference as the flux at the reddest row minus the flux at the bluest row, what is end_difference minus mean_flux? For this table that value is -21.0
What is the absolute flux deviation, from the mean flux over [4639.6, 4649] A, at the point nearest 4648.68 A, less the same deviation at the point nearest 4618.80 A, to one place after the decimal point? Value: -1.3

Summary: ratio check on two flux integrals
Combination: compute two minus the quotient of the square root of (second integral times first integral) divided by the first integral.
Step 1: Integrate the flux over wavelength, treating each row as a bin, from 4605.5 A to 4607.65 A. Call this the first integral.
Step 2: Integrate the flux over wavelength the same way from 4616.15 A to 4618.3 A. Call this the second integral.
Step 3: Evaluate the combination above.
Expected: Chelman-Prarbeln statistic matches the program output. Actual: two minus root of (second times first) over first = 1.039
